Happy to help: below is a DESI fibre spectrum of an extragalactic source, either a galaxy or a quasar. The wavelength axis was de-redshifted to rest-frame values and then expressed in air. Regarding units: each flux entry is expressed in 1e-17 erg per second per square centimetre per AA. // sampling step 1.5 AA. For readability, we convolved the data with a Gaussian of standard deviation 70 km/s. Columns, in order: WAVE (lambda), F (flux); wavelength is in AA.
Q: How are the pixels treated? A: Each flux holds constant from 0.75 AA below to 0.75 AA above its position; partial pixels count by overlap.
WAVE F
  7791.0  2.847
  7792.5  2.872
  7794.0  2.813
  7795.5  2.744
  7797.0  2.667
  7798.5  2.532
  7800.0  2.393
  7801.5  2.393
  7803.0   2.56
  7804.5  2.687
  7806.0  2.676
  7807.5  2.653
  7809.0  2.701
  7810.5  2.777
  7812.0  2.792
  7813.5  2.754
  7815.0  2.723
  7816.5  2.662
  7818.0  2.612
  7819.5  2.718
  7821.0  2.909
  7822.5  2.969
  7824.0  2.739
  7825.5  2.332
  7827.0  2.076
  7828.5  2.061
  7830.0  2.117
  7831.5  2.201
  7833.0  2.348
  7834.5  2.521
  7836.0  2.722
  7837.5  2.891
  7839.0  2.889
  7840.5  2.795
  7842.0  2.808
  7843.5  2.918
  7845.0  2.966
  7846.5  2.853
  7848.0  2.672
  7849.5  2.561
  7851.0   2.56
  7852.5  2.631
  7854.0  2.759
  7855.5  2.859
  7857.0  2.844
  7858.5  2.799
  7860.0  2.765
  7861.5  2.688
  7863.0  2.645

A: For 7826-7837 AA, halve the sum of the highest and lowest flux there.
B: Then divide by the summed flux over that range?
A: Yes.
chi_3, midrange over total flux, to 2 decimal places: 0.15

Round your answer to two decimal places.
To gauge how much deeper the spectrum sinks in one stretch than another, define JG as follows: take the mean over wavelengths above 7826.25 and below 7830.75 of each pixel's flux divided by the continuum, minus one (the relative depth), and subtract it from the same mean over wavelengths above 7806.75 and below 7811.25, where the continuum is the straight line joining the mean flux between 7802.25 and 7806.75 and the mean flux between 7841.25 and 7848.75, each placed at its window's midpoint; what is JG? 0.26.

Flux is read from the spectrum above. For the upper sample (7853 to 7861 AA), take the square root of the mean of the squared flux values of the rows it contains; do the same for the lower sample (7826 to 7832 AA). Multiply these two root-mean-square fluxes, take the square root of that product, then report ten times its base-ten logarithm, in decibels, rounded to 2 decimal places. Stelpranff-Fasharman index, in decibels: 3.87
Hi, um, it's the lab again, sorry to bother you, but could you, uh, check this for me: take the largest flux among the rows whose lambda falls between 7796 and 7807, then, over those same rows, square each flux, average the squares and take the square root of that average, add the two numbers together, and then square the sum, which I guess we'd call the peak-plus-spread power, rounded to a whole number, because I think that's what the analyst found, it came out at 28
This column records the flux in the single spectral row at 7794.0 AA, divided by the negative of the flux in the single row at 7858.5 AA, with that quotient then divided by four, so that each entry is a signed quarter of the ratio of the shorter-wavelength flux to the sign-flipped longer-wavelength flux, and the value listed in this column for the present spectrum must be -0.251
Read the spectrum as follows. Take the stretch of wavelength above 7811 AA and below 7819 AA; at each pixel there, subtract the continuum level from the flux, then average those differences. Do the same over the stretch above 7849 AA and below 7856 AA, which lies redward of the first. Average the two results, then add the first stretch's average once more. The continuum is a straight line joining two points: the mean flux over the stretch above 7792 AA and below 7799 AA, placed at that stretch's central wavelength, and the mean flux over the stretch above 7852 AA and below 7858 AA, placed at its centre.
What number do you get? -0.10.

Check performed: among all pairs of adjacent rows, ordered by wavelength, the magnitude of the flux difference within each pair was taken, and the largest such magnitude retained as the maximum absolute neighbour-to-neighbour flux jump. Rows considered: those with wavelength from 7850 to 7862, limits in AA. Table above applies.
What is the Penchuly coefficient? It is 0.13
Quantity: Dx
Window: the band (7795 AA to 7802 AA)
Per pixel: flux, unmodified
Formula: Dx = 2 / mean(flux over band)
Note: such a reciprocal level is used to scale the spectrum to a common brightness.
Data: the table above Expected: 0.786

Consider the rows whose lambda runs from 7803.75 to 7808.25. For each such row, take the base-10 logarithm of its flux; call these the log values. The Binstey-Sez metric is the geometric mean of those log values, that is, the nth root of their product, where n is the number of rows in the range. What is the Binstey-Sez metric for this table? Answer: 0.427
